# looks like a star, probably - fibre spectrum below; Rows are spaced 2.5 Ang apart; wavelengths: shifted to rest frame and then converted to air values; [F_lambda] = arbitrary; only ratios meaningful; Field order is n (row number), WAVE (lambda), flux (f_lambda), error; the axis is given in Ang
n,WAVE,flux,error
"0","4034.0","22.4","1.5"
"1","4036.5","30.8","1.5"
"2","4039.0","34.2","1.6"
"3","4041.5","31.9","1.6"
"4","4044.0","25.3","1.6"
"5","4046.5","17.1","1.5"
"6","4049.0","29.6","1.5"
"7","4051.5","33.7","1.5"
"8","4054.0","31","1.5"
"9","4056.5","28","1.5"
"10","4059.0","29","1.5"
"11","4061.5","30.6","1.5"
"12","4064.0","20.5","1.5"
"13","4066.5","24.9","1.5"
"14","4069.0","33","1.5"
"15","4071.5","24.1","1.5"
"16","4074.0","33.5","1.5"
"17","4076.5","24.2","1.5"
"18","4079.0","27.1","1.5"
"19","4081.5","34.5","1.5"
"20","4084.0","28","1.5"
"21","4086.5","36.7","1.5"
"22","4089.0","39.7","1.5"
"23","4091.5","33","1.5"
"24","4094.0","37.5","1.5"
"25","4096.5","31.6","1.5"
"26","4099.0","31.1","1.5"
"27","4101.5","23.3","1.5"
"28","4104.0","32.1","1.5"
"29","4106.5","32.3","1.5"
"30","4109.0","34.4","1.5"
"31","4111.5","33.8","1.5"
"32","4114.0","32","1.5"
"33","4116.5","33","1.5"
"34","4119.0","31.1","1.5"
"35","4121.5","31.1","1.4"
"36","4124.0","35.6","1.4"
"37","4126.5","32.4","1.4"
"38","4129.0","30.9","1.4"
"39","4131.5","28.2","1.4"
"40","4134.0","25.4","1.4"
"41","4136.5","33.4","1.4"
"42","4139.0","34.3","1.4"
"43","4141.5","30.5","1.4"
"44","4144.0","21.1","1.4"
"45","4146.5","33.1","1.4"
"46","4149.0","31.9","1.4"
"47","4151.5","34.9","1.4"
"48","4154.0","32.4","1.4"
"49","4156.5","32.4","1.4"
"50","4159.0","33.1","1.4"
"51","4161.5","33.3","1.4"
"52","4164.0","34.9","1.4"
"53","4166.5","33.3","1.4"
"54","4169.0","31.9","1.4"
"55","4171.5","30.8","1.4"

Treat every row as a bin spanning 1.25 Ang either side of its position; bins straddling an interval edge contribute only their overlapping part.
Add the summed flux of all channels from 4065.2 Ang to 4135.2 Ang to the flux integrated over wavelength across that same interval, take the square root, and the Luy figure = 55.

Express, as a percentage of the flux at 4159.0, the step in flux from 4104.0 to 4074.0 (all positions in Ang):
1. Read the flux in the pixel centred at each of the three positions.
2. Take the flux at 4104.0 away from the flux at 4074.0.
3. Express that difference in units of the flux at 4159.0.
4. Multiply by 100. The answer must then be 4.2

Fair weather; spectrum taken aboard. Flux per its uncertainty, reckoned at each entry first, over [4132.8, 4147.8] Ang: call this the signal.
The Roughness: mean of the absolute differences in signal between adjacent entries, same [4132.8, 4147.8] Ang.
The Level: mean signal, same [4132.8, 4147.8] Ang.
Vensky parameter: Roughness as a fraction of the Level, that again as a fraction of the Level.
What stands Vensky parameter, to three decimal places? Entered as 0.011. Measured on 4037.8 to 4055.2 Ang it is 0.011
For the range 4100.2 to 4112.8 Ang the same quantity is 0.005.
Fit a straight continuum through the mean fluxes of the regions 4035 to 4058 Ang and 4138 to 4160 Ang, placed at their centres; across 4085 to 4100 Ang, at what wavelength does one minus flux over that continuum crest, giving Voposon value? 4099.0 Ang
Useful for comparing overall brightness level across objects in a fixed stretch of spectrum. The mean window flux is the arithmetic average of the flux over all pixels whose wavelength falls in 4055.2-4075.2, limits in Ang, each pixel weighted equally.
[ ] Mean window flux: 28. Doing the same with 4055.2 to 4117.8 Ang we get 31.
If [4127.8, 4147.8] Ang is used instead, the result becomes 30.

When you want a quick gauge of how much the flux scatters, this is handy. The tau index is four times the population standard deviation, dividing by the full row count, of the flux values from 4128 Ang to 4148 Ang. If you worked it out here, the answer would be 17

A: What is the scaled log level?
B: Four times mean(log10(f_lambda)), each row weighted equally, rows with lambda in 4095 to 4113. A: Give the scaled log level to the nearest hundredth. 5.97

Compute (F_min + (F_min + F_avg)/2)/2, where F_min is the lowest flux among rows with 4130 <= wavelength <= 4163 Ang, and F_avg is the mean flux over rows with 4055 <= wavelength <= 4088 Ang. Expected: 23.0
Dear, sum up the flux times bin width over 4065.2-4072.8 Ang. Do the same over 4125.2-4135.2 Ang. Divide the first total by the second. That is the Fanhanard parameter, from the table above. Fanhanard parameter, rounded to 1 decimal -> 0.7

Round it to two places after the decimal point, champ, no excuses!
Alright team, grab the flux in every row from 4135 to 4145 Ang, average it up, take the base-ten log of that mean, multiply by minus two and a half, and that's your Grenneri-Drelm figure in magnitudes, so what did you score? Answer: -3.69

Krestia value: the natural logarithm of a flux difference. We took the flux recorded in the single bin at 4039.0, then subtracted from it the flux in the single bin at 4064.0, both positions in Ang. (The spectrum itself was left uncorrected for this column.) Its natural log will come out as 2.6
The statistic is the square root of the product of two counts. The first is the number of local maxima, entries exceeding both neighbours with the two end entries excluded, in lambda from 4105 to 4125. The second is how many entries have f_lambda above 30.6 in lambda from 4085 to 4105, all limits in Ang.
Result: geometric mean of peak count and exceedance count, 3.7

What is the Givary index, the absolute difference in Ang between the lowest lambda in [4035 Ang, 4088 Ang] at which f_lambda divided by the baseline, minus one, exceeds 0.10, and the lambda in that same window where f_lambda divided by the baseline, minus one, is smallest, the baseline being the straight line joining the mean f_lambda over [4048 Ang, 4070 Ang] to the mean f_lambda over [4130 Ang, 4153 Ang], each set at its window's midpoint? 7.5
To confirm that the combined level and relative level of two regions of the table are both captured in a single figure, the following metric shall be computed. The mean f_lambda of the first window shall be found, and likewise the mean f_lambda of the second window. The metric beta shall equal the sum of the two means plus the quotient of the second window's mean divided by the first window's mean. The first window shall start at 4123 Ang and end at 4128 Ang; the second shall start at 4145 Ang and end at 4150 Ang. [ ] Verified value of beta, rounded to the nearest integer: 67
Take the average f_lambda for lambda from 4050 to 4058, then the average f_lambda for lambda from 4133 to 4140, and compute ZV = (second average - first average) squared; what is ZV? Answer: 0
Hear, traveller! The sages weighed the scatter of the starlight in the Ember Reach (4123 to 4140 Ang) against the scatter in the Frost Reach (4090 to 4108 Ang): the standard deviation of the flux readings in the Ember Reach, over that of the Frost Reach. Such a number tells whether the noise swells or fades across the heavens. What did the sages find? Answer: 0.85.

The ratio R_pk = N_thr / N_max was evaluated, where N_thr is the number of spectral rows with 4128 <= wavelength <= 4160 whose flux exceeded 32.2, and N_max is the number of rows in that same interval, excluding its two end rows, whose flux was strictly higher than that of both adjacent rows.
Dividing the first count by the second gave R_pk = 2.3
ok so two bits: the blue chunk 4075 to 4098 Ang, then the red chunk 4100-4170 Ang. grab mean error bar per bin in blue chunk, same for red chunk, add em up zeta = 2.93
